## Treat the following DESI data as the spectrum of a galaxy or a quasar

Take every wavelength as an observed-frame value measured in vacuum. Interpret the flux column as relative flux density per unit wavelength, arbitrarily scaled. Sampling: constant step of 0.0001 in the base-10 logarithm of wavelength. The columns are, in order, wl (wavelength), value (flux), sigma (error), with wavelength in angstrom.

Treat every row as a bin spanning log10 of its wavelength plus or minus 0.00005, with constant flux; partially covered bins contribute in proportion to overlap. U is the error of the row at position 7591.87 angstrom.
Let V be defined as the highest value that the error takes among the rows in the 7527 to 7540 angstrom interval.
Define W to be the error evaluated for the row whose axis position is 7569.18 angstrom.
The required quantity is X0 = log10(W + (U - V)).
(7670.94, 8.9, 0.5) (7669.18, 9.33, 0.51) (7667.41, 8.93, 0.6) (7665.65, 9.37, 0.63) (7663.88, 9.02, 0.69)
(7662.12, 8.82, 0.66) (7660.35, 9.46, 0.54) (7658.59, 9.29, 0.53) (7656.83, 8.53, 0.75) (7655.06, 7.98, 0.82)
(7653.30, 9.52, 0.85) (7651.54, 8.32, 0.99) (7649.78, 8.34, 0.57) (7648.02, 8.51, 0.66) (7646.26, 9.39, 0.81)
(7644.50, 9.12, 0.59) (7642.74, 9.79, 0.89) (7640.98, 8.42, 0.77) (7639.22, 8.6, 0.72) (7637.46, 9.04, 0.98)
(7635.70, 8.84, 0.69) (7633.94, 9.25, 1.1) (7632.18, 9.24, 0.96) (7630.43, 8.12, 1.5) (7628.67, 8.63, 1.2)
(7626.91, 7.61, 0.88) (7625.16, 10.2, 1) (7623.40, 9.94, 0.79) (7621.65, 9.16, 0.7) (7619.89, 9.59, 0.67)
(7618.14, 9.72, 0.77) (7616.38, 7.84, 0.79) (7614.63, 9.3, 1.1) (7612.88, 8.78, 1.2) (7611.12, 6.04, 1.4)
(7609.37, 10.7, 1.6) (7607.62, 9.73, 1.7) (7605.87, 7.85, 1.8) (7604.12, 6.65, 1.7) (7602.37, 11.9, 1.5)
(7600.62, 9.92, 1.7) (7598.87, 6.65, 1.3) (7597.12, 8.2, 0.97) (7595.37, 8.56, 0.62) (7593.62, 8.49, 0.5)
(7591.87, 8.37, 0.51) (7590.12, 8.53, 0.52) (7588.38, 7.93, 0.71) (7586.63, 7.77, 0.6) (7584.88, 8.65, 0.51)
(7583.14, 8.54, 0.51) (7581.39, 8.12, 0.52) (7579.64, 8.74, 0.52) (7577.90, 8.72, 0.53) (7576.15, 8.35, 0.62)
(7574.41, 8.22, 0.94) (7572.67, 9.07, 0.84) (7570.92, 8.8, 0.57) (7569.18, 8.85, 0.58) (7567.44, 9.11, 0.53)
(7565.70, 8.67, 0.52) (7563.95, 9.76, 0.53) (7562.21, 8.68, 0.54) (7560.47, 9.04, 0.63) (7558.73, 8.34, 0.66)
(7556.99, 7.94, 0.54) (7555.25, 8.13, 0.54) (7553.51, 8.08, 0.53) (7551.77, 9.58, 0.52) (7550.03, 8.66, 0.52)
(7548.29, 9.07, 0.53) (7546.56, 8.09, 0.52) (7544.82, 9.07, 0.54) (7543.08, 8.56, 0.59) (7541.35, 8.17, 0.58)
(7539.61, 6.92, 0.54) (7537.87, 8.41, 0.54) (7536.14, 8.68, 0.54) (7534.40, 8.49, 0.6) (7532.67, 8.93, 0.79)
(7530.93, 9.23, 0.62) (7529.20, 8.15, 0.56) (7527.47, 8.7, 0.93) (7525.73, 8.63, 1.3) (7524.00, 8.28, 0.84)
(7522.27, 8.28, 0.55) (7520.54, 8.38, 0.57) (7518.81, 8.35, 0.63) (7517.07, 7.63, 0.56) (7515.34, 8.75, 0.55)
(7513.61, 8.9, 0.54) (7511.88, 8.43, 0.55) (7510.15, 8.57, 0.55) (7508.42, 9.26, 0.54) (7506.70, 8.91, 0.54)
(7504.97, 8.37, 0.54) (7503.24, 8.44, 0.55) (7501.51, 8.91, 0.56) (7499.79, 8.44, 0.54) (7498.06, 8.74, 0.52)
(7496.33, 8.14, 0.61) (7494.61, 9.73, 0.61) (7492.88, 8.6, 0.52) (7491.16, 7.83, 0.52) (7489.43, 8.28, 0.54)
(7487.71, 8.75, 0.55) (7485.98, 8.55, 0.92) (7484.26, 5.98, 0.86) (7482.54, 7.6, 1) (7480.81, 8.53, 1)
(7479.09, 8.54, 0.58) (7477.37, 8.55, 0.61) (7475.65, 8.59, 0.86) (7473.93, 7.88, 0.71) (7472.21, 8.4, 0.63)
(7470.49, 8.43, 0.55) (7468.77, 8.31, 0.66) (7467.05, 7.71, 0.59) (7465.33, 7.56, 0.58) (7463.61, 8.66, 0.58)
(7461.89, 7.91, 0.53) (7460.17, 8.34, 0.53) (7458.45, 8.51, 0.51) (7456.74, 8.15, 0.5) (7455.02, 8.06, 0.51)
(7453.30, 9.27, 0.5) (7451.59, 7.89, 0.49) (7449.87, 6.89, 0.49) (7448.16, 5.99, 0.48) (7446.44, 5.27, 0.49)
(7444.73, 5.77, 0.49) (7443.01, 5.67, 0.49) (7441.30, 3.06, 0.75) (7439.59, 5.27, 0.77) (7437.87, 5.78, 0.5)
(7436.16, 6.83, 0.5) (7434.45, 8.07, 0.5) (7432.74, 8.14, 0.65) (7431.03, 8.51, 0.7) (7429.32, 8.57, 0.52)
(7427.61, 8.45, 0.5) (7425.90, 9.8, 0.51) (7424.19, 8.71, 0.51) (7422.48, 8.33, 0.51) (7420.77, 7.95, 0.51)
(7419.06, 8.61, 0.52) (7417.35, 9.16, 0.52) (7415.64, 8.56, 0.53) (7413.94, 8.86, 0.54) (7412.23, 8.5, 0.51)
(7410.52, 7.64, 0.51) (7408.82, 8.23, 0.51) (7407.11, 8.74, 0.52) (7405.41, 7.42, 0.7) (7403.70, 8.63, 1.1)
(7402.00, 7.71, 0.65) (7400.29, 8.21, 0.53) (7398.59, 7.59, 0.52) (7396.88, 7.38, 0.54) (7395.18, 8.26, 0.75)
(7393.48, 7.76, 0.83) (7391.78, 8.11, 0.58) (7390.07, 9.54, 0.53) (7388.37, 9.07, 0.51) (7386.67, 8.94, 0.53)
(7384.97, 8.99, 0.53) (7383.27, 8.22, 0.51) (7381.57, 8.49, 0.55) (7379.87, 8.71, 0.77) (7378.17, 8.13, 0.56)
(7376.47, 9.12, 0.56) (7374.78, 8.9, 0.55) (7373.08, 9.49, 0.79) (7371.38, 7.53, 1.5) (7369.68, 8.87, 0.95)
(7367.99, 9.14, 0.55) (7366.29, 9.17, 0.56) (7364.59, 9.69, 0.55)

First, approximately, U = 0.5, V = 0.93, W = 0.58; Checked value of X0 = -0.8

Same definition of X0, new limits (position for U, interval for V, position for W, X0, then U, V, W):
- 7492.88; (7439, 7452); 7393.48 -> -0.2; 0.5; 0.77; 0.83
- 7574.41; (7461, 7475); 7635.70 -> 0.0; 0.9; 0.71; 0.69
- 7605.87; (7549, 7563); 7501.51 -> 0.2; 1.8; 0.66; 0.56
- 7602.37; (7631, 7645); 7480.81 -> 0.1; 1.5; 1.10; 1.00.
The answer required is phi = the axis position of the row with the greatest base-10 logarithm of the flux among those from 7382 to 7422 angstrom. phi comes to 7390.07 angstrom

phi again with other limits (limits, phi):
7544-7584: 7563.95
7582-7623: 7602.37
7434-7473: 7453.30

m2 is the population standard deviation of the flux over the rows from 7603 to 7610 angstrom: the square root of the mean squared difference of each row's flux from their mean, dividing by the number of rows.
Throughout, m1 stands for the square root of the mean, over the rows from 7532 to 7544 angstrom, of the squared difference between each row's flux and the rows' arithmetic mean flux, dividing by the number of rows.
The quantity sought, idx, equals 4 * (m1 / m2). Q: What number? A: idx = 1.5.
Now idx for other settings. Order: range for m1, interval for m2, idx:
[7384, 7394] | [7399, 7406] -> 5.2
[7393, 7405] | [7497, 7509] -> 5.4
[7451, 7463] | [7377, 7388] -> 5.4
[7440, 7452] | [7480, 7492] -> 6.3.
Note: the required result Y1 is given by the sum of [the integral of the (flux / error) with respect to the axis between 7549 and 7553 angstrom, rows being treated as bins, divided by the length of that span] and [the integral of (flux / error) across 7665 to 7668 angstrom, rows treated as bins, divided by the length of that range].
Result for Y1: 32.2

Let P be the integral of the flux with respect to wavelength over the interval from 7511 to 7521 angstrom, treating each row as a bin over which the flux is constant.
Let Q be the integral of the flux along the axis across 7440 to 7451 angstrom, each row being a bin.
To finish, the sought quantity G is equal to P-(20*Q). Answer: -1125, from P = 84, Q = 60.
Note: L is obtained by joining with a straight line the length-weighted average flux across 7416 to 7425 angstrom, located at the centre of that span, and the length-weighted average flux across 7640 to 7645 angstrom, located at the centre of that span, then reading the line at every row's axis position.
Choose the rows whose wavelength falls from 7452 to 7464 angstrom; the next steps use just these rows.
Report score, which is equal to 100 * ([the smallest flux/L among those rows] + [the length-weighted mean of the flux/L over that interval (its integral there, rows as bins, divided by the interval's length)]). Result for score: 189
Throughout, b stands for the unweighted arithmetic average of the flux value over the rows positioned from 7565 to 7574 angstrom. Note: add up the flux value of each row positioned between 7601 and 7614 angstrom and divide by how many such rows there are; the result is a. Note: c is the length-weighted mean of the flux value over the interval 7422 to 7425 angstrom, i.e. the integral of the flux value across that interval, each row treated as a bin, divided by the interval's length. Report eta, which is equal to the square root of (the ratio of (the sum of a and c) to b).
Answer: 1.40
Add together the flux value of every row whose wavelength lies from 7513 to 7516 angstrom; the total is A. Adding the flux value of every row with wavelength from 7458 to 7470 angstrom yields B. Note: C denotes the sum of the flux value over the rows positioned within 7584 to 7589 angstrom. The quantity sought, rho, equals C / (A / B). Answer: 79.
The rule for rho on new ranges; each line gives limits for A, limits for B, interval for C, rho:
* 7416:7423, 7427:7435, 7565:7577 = 75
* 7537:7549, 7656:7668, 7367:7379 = 67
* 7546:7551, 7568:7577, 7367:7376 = 74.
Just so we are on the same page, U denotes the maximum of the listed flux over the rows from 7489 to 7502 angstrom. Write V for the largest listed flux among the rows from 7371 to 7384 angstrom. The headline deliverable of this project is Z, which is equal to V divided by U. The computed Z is 0.98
